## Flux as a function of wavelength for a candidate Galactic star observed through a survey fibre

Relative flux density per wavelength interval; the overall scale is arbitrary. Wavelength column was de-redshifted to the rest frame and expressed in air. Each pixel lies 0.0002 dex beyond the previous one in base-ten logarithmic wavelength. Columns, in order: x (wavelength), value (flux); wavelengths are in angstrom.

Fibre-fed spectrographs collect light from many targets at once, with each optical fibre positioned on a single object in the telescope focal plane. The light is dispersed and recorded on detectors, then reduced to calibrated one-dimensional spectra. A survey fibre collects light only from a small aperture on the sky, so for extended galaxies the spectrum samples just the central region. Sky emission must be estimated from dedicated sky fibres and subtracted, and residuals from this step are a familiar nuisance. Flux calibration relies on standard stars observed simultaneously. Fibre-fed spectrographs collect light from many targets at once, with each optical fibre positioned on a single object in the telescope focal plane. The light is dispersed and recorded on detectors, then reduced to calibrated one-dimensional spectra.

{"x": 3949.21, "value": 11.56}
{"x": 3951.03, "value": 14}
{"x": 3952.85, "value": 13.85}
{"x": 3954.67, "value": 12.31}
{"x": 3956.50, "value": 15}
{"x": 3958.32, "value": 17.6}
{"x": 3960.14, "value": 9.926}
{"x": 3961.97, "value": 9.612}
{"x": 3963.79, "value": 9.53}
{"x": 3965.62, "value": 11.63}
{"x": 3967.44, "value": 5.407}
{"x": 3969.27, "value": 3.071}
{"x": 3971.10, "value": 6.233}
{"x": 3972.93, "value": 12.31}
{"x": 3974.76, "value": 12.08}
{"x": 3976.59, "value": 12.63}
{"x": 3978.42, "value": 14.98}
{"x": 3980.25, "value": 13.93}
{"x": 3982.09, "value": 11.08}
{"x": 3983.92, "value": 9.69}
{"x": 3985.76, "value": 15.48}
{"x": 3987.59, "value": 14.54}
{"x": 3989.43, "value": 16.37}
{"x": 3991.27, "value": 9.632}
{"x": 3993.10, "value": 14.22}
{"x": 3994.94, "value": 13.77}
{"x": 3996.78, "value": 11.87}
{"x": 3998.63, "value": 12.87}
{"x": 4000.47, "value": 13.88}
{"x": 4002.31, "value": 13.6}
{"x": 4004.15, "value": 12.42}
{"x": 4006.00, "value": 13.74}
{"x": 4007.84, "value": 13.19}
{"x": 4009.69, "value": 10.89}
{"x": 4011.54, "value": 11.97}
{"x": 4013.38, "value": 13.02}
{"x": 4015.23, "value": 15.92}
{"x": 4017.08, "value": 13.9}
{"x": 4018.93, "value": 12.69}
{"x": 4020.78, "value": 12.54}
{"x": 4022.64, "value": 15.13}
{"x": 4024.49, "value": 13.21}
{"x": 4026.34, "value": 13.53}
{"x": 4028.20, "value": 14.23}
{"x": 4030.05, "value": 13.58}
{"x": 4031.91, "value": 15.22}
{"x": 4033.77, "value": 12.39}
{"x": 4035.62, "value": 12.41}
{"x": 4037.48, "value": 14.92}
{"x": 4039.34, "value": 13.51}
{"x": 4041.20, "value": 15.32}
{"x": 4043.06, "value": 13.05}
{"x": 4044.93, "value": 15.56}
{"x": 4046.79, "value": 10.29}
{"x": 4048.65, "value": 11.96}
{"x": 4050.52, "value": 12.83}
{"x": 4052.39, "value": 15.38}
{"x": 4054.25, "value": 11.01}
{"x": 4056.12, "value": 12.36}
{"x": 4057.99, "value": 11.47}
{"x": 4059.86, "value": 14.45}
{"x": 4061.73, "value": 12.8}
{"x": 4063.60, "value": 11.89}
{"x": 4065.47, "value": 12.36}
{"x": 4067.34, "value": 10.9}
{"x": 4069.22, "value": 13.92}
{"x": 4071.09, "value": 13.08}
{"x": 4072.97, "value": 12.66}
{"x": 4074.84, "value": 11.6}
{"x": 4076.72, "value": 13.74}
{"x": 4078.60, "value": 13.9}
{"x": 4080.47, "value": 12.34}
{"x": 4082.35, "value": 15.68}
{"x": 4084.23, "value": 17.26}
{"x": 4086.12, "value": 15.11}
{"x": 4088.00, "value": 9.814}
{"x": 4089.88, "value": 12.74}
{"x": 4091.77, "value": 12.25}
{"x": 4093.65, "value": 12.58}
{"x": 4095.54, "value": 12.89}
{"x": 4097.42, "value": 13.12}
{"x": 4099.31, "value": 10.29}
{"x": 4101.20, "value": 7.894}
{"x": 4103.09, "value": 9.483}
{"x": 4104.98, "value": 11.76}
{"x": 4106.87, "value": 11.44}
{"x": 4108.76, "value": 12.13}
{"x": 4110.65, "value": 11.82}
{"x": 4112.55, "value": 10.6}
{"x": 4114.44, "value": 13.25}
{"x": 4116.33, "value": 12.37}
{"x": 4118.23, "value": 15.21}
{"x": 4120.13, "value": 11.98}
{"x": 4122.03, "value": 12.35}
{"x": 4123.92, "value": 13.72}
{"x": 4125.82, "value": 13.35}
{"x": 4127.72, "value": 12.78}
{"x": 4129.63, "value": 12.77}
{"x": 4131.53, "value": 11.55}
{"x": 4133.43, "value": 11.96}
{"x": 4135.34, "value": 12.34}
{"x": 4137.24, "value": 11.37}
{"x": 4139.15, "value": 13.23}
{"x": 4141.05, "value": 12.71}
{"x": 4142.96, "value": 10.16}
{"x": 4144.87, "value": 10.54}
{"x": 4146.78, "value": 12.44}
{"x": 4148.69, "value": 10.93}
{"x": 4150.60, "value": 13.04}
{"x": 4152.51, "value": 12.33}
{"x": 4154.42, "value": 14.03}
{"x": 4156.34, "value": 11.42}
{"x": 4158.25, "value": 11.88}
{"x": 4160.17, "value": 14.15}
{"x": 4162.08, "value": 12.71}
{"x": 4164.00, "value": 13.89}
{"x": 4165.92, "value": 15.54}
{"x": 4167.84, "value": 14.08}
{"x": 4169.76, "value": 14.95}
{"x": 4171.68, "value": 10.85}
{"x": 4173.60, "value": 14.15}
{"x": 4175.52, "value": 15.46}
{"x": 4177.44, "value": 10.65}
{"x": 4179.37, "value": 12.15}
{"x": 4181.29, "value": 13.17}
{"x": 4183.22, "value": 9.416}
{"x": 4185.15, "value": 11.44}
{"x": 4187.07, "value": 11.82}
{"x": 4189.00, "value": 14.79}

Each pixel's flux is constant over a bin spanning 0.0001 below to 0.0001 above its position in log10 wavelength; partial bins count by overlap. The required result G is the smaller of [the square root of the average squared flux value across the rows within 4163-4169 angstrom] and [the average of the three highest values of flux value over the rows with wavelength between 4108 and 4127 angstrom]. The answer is 14.09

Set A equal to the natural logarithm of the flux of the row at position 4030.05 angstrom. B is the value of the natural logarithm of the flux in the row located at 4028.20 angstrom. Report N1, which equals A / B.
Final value 0.982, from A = 2.61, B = 2.66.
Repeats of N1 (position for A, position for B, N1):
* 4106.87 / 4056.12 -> 0.969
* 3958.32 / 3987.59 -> 1.071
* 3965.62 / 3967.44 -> 1.454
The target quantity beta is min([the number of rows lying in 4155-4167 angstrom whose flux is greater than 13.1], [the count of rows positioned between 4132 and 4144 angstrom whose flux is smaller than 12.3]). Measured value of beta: 3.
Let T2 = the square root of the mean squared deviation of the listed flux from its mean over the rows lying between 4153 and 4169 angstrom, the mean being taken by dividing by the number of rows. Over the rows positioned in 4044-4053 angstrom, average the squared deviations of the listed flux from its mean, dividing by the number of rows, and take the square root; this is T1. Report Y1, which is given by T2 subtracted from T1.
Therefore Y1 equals 0.8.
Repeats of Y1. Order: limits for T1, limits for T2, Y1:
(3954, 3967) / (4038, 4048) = 0.9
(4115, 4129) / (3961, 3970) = -2.1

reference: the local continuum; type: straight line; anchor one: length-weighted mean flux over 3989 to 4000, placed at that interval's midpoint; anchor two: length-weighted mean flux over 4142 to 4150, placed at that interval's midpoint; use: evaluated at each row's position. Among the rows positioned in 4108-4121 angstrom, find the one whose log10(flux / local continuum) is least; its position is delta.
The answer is 4112.55 angstrom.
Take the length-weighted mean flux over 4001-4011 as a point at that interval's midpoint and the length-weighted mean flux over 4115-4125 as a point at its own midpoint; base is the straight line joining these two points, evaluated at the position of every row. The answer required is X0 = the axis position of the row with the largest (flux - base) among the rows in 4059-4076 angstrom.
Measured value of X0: 4059.86 angstrom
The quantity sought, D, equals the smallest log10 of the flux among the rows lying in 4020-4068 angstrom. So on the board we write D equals 1.01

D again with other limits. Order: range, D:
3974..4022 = 0.98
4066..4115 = 0.90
